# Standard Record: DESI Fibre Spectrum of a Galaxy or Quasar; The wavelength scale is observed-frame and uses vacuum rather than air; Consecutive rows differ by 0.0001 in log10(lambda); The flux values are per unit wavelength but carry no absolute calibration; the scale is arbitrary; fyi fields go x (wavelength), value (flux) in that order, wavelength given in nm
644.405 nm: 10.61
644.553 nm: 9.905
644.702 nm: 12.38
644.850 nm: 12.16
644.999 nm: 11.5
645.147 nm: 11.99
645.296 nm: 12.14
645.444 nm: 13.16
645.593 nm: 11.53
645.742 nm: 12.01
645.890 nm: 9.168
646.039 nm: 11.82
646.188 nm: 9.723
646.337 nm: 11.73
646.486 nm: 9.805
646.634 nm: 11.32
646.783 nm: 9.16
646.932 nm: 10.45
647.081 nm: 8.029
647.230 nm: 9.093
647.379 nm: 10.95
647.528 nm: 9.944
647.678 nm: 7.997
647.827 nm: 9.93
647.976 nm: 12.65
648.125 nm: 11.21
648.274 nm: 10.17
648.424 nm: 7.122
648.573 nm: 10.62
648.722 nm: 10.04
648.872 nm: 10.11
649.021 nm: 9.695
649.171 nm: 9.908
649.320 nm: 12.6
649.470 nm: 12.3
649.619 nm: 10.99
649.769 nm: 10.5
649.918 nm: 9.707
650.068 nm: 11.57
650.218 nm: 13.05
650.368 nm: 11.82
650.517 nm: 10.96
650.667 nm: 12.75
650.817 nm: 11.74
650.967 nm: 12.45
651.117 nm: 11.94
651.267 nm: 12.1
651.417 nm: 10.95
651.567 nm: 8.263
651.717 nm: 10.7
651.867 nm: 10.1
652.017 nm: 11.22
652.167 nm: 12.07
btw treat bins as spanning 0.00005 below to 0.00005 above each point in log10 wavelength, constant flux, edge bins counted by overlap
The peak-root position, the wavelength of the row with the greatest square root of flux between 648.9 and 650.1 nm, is 649.320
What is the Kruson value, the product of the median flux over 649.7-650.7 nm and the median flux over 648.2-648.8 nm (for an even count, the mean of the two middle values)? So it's 117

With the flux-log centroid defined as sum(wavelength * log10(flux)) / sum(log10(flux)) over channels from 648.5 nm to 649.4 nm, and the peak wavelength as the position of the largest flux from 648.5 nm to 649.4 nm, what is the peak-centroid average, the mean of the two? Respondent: 649.14 nm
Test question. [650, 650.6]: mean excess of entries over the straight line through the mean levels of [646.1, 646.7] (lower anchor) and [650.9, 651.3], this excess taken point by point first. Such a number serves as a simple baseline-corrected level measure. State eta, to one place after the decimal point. 0.0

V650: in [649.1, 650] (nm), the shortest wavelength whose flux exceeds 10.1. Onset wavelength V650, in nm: 649.320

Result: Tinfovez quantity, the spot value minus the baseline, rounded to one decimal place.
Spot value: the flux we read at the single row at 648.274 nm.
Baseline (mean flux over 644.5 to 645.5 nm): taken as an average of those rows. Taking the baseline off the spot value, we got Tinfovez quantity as -1.7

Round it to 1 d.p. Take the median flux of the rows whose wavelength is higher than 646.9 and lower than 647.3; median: 9.1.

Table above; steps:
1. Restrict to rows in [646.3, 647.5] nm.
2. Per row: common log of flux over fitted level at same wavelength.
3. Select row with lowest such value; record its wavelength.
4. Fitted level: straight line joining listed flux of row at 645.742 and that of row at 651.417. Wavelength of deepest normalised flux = 647.081 nm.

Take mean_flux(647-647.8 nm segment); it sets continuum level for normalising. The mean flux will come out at 9.2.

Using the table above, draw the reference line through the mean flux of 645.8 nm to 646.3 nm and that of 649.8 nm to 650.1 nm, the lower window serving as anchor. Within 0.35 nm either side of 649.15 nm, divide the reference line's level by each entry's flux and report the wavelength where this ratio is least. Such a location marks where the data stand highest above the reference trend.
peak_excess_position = 649.320 nm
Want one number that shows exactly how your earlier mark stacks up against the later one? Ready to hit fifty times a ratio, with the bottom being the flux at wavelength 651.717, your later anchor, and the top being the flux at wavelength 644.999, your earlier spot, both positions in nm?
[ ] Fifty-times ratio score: 54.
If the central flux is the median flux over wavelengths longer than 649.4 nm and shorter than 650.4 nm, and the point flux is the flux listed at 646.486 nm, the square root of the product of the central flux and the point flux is 10.7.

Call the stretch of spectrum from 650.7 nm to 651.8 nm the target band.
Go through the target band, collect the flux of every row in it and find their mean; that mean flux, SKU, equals 11.2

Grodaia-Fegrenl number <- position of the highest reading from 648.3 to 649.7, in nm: 649.320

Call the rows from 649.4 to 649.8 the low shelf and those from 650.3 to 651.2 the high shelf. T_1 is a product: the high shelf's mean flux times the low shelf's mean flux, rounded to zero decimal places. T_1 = 135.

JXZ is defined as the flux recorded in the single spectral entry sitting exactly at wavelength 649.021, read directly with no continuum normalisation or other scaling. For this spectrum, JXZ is 9.695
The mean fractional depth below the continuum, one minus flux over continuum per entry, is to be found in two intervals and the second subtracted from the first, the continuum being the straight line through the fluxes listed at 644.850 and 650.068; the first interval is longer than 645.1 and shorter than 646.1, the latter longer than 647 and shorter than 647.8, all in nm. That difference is -0.19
